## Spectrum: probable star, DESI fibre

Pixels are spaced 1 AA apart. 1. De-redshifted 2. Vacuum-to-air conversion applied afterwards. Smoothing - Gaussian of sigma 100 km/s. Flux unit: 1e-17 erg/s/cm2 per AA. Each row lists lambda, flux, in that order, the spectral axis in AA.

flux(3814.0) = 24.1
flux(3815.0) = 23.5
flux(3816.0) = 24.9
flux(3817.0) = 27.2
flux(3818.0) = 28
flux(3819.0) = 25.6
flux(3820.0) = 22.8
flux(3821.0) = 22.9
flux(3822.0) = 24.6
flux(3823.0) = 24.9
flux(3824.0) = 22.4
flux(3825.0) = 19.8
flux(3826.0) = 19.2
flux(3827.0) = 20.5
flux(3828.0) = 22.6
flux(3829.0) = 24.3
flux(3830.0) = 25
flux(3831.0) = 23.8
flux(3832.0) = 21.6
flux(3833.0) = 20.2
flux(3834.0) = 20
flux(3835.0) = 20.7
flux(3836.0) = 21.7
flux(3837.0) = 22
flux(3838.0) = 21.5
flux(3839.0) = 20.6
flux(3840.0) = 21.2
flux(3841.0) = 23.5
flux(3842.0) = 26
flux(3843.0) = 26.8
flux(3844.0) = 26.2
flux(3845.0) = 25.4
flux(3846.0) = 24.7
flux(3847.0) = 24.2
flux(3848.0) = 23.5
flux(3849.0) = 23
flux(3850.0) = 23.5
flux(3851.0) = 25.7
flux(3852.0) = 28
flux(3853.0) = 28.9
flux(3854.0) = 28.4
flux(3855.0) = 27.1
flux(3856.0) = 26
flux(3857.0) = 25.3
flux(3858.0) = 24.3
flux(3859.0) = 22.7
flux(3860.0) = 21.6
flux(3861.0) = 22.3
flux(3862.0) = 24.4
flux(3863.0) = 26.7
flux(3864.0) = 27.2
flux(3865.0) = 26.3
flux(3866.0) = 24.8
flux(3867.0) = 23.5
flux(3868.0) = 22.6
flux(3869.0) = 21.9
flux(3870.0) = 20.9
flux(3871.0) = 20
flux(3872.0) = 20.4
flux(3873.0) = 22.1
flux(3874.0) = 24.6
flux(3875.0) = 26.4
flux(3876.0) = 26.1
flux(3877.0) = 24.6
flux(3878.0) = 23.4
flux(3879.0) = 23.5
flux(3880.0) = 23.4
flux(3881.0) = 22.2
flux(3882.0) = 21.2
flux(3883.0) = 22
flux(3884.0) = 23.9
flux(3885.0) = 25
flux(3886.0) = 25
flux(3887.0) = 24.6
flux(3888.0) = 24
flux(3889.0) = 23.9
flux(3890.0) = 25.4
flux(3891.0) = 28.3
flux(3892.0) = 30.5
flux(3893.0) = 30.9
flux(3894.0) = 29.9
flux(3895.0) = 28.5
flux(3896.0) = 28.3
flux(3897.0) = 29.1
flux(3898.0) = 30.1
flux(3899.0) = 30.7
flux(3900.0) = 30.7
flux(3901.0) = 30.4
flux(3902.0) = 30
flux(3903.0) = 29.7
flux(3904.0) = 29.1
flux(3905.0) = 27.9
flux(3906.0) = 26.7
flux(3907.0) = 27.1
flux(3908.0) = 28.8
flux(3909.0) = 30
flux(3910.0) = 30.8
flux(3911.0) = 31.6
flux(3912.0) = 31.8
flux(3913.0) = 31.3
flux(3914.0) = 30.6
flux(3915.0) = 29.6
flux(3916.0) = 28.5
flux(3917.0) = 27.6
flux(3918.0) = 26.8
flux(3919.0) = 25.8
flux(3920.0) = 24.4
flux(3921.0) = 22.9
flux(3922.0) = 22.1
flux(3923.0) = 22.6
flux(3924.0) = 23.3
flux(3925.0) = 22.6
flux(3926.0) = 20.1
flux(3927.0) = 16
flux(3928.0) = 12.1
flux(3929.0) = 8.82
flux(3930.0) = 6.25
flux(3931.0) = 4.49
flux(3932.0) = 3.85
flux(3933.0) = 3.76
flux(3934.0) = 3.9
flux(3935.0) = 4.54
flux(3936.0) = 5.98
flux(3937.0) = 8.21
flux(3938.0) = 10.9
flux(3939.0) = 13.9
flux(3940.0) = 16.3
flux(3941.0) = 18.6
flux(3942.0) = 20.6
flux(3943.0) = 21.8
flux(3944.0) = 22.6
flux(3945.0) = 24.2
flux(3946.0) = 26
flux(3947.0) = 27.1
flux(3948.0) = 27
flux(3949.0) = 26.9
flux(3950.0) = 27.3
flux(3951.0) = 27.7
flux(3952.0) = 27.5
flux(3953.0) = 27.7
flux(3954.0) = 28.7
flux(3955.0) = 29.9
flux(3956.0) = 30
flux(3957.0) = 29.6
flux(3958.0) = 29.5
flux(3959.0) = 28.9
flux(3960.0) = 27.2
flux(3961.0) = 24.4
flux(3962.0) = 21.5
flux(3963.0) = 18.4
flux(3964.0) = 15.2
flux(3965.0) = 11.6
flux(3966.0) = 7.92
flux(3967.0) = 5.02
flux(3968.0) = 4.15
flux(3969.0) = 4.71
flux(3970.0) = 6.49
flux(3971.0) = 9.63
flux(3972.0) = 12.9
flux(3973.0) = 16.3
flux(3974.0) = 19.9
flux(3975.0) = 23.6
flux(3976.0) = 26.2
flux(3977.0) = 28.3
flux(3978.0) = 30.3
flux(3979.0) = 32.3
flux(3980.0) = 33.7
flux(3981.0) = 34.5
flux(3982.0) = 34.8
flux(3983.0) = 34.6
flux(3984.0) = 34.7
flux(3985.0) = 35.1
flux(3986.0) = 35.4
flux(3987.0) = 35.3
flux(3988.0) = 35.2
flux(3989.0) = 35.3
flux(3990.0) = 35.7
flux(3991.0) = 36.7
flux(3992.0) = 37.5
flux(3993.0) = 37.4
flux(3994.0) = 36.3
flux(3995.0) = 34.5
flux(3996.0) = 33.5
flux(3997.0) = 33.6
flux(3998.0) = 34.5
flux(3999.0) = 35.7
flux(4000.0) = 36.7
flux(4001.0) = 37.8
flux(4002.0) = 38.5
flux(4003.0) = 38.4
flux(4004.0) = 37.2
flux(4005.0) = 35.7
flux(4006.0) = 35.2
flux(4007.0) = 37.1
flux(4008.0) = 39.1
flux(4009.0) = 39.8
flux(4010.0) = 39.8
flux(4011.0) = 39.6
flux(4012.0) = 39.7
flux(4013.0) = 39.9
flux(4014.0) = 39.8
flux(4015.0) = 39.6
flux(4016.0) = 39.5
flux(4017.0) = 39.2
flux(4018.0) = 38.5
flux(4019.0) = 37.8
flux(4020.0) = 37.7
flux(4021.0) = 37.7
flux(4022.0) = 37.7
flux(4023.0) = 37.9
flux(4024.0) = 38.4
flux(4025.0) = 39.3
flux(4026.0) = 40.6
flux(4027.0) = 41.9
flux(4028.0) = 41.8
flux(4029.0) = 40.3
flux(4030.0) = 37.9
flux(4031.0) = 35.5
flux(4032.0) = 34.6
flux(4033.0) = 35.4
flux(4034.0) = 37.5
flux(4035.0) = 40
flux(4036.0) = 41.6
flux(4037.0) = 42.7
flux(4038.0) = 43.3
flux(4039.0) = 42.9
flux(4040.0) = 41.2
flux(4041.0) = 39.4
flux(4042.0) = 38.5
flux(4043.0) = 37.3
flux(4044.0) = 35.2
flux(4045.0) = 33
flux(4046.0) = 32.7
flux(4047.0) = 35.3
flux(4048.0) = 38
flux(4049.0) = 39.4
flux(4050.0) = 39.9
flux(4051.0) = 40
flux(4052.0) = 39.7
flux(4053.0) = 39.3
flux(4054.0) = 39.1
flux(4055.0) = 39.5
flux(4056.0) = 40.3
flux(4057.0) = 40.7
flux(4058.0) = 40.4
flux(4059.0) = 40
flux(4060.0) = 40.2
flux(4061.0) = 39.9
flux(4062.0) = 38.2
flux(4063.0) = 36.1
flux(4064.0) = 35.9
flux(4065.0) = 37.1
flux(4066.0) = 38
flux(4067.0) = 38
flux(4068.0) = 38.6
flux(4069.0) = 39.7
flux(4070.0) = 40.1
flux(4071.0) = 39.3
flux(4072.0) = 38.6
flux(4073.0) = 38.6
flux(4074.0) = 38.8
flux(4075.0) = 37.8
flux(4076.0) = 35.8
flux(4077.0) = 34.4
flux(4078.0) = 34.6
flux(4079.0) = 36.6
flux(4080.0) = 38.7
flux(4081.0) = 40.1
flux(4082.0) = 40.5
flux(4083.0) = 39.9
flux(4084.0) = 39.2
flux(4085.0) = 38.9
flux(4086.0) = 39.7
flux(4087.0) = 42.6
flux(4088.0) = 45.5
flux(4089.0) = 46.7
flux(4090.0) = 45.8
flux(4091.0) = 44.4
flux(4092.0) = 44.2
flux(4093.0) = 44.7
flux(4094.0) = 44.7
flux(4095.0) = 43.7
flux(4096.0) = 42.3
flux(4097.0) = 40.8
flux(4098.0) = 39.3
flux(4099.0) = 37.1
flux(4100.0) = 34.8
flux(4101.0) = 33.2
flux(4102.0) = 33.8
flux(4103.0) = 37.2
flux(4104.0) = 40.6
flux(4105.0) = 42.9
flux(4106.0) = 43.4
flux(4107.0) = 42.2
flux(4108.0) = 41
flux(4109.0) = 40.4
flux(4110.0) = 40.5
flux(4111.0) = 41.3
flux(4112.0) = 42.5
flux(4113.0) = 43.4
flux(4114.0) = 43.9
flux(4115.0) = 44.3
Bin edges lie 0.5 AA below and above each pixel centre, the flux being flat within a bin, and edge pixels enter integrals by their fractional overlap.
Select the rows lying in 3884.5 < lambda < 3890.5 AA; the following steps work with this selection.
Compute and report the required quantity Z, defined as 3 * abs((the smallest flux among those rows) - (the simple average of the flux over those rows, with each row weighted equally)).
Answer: 2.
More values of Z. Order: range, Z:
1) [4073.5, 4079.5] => 6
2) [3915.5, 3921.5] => 9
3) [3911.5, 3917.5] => 7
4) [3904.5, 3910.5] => 6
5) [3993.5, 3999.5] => 4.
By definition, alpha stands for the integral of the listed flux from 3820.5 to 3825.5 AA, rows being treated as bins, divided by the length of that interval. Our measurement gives 23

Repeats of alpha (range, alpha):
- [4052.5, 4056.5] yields 40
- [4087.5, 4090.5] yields 46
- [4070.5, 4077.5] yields 38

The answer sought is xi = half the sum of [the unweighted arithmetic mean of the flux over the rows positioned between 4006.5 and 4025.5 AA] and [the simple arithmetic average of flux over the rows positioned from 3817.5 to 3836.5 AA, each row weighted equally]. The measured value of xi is 31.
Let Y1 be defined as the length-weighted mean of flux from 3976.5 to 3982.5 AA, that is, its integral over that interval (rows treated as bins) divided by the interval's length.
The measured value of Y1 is 32.3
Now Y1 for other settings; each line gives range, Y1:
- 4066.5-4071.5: 39.1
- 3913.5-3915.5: 30.1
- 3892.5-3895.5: 29.8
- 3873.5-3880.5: 24.6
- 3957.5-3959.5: 29.2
